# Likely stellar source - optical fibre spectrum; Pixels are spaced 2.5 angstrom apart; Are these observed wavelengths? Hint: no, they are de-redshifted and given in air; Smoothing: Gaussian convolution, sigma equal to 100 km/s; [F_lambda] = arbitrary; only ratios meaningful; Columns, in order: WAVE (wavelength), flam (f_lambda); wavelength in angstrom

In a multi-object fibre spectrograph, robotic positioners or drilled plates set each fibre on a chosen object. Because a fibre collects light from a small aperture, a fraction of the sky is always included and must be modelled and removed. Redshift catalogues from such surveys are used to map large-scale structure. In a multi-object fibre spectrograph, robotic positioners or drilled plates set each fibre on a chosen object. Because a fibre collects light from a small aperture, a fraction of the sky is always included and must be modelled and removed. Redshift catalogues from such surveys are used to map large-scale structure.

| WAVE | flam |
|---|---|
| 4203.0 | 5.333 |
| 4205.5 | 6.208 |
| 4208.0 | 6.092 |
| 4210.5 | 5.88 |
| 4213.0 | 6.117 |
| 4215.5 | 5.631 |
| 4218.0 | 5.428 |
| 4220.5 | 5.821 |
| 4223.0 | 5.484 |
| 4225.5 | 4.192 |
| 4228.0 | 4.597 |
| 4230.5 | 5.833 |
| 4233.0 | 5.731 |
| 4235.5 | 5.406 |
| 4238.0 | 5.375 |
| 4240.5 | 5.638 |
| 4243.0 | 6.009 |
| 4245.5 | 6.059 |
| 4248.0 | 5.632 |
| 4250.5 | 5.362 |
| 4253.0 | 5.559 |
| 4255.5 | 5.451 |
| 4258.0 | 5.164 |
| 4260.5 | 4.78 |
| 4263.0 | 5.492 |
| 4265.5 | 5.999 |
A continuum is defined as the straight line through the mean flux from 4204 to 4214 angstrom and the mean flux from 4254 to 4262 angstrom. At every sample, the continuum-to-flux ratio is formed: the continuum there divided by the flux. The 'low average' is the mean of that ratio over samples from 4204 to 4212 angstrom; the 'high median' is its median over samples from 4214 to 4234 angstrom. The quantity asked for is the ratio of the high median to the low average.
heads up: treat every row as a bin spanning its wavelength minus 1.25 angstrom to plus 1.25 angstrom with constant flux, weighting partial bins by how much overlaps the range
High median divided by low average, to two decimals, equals 1.05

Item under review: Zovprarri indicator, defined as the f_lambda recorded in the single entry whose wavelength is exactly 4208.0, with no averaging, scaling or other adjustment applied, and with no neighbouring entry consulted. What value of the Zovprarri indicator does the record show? 6.092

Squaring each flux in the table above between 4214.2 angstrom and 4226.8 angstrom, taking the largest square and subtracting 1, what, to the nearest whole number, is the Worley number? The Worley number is 33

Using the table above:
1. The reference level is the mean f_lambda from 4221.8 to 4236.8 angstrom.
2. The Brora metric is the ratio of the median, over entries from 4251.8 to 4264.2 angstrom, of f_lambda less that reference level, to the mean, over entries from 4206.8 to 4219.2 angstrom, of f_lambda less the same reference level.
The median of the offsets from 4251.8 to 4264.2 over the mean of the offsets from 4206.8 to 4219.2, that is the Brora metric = 0.39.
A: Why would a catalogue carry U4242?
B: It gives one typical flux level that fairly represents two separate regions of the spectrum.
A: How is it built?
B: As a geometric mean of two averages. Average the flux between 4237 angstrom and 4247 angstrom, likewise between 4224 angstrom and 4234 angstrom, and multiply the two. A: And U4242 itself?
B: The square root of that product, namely 5.42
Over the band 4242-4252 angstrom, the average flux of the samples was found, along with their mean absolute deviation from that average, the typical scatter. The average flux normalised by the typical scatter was 21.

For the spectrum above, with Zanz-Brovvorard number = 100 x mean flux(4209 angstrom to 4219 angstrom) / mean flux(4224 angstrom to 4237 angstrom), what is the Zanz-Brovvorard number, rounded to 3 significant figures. 112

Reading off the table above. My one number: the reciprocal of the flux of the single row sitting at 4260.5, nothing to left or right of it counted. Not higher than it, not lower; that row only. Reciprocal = 0.209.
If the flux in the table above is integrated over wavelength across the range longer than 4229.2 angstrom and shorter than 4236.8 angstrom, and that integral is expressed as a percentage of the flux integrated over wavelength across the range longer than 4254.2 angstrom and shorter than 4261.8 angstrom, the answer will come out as 110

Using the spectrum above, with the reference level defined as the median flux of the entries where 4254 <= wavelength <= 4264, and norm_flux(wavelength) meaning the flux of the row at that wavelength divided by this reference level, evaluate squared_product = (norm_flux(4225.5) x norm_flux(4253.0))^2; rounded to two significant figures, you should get 0.68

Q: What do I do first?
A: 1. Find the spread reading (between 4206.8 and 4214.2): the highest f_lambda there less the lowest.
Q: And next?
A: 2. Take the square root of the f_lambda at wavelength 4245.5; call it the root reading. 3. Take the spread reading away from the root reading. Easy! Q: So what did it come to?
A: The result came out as 2.2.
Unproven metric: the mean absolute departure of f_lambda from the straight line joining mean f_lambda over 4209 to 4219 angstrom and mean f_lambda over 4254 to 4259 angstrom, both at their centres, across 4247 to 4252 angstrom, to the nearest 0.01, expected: 0.12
